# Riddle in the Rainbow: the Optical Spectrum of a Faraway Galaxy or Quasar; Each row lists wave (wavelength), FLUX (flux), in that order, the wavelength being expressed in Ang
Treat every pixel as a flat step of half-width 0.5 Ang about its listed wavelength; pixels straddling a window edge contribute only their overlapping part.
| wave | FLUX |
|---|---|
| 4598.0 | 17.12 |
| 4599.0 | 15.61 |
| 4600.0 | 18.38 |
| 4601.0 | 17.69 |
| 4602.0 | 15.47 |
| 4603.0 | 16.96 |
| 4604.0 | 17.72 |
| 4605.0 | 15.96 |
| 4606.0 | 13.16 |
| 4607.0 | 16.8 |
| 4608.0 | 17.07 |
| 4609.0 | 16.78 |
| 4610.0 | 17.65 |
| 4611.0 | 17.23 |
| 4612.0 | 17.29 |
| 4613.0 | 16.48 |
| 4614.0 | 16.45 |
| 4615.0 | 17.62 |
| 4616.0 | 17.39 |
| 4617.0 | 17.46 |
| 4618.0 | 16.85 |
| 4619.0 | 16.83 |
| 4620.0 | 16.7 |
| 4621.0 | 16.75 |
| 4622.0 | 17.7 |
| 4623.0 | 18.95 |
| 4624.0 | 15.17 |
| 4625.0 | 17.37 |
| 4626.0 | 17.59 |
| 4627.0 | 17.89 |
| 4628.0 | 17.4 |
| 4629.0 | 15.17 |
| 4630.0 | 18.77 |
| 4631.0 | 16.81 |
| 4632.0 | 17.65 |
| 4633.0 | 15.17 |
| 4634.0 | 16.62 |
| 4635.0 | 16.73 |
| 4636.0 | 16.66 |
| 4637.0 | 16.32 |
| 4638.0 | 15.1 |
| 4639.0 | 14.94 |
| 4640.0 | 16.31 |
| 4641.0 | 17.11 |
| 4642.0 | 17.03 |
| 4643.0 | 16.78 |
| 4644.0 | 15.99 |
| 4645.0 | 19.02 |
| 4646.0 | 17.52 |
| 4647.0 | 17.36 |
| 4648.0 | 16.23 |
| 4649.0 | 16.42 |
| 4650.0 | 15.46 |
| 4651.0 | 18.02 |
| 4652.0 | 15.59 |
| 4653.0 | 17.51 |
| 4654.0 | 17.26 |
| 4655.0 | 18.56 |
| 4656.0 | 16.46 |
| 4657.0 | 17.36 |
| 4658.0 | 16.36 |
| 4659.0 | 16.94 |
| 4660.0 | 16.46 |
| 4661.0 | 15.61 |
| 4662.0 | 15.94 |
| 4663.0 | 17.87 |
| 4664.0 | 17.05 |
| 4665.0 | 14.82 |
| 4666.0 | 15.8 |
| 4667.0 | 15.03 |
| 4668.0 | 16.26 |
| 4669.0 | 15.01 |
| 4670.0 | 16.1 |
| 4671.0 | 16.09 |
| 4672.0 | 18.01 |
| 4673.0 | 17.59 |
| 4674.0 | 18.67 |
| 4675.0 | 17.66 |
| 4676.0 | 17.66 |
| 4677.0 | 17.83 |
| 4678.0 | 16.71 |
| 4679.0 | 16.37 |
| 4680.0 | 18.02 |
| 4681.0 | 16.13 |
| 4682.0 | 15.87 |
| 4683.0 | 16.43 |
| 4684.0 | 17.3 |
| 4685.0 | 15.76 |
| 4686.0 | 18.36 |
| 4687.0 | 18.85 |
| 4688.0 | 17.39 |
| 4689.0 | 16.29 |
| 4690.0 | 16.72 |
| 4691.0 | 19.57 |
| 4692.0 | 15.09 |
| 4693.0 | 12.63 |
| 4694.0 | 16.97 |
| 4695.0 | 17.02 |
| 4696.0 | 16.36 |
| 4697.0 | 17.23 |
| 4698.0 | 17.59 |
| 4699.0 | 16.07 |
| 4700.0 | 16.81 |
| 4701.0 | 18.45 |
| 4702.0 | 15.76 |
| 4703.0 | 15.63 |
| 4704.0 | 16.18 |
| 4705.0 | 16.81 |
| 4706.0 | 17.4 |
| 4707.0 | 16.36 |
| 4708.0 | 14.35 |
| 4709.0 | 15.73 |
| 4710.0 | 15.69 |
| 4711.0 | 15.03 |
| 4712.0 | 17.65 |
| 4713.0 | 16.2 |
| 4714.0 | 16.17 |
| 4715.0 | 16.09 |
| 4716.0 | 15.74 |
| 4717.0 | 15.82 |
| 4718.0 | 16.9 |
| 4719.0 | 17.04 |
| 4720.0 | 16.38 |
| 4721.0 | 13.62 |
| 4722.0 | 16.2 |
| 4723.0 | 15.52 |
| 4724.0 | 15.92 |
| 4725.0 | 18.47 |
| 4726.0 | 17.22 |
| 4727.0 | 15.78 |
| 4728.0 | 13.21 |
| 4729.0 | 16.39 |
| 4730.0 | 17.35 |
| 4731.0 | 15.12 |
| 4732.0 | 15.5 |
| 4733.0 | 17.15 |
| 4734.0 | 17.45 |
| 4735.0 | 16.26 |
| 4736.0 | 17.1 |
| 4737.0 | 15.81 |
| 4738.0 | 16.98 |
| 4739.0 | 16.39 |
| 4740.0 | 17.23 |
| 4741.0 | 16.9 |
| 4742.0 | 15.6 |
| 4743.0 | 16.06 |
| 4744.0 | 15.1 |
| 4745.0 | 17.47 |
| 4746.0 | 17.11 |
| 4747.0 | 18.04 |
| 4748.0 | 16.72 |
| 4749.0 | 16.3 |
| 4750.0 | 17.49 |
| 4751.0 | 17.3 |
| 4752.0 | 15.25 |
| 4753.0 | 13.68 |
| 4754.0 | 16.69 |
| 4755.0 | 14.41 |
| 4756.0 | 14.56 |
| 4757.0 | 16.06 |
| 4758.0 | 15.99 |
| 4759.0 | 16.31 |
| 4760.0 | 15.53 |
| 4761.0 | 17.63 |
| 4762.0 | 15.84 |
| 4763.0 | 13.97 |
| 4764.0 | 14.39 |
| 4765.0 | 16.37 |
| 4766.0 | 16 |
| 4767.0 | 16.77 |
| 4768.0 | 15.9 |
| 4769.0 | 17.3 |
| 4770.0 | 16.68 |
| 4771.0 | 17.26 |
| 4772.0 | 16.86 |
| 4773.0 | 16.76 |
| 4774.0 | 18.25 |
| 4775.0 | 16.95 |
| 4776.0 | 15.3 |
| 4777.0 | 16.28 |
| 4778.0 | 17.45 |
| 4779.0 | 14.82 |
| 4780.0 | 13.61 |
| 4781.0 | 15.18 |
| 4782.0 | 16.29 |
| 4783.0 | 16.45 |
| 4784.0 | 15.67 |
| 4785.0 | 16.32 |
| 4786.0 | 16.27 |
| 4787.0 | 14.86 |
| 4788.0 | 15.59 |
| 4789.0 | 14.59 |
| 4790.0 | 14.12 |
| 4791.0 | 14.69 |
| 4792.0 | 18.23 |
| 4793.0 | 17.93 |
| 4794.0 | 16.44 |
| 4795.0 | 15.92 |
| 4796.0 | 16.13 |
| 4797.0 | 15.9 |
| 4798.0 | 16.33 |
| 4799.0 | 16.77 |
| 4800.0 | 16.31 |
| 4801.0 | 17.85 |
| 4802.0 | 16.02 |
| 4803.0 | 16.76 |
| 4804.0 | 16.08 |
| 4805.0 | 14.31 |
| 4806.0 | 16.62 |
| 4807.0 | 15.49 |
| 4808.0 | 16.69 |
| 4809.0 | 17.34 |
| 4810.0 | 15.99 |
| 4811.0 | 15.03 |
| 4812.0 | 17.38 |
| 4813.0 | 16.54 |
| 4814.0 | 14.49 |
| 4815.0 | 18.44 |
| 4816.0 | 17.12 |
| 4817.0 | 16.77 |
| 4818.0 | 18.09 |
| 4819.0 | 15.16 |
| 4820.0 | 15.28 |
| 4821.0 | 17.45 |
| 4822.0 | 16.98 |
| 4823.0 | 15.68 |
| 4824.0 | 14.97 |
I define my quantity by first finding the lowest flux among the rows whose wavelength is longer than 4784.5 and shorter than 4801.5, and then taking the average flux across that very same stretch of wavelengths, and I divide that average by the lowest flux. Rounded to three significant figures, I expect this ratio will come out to 1.14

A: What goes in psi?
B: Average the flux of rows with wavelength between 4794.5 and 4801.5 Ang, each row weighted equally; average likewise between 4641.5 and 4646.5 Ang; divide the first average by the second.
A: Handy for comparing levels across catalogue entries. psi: 0.95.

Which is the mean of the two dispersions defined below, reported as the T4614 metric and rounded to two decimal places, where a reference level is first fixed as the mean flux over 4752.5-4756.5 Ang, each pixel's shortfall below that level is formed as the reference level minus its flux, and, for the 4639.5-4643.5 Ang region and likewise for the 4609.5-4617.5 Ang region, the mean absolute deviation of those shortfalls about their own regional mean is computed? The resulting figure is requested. 0.31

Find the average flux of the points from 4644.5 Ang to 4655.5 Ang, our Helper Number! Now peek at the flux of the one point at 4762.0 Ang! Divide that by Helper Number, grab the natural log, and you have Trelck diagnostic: -0.081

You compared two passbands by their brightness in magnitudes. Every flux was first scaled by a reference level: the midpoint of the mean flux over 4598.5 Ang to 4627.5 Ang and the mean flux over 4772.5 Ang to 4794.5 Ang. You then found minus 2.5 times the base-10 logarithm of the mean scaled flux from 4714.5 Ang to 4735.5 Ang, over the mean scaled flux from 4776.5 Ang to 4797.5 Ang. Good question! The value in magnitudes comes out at -0.021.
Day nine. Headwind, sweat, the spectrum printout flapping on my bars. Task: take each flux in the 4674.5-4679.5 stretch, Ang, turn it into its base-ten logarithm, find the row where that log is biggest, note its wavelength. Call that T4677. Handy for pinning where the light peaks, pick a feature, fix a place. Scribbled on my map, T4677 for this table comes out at 4677.0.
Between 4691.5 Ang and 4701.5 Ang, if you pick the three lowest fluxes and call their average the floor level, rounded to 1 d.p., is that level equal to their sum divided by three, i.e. 14.6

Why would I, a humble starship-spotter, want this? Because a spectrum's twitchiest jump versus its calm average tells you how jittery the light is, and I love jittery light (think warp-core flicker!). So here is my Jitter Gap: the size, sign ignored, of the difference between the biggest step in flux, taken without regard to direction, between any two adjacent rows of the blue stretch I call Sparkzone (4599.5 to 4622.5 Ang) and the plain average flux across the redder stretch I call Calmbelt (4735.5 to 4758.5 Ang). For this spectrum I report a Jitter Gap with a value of 12.6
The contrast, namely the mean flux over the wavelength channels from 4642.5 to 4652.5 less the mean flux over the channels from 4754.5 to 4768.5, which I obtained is 1.1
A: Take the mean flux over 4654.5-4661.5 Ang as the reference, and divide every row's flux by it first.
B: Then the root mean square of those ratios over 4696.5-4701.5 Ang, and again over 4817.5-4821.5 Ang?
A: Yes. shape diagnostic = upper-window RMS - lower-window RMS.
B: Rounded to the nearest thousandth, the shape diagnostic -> -0.042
